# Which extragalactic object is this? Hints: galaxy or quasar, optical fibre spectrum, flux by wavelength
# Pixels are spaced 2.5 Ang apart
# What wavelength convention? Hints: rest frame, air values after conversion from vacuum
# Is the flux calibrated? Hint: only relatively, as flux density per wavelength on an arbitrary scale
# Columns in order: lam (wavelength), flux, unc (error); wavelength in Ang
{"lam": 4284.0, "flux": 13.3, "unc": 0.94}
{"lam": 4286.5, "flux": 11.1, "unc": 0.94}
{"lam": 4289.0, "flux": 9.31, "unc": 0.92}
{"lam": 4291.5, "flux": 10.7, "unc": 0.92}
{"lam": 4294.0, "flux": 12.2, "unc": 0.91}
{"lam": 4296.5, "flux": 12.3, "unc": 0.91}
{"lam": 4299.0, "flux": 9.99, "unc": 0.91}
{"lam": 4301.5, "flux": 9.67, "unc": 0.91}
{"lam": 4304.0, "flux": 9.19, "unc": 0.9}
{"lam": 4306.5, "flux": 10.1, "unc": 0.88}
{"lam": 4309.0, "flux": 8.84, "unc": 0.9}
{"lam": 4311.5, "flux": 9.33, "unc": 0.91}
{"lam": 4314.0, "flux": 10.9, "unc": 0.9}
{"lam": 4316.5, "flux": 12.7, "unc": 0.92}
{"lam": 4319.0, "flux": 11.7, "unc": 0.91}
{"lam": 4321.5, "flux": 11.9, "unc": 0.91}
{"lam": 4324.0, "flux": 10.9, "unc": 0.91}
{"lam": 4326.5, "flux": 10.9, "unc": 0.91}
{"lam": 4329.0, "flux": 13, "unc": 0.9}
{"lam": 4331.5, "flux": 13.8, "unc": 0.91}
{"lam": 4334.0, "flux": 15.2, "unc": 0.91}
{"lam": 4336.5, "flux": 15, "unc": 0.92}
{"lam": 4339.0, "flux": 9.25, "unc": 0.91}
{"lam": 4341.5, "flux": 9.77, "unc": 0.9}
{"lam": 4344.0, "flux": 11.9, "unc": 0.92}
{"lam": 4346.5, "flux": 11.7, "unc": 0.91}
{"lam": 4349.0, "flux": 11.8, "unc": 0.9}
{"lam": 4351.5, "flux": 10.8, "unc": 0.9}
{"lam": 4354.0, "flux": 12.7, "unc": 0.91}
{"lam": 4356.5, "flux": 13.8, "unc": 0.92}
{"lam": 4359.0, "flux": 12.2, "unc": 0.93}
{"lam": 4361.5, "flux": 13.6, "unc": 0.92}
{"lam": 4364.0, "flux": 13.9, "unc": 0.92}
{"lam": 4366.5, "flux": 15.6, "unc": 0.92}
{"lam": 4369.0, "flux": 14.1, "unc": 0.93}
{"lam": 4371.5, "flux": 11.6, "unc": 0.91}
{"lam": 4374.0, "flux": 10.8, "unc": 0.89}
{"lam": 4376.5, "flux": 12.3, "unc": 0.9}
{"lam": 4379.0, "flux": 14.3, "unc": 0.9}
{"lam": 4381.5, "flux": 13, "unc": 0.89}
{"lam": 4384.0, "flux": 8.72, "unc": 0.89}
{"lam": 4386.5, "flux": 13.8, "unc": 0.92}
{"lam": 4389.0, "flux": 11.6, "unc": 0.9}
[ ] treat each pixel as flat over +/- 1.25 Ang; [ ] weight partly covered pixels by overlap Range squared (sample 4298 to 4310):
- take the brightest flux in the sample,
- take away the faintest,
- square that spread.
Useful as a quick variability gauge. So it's 1.6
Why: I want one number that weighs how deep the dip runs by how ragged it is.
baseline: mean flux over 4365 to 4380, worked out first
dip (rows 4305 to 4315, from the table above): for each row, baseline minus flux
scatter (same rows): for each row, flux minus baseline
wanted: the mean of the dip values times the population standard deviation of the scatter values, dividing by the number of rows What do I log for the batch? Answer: 2.6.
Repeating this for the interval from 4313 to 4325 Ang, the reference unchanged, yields 1.0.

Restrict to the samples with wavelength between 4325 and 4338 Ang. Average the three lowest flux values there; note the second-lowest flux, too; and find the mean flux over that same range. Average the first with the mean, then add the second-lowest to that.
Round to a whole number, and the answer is 26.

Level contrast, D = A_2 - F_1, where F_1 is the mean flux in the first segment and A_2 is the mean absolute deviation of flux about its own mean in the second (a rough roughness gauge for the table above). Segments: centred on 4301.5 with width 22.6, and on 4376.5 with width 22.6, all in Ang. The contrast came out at -8.6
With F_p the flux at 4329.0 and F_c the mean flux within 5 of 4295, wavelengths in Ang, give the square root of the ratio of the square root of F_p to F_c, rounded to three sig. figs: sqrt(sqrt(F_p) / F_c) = 0.565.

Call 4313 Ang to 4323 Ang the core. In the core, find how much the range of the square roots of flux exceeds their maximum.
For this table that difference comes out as -3.30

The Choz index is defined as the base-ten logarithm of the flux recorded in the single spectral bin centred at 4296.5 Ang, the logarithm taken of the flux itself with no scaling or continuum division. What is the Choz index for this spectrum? 1.09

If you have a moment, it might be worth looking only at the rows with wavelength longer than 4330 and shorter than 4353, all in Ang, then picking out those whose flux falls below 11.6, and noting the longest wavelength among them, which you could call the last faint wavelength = 4351.5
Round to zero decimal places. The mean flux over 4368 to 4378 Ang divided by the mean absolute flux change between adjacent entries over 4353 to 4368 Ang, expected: 10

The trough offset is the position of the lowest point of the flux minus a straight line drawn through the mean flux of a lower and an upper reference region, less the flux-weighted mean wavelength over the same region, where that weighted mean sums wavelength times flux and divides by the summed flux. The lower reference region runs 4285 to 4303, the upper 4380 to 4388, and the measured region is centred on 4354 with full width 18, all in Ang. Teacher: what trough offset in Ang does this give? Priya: -2.8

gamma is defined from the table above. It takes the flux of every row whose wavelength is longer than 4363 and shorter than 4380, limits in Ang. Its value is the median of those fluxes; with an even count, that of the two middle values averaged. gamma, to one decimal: 13.9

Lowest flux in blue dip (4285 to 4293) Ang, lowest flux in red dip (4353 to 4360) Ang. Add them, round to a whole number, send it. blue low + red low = 22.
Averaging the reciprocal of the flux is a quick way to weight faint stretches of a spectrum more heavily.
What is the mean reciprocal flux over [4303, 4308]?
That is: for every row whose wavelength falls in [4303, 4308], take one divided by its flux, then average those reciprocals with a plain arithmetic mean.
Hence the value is 0.10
